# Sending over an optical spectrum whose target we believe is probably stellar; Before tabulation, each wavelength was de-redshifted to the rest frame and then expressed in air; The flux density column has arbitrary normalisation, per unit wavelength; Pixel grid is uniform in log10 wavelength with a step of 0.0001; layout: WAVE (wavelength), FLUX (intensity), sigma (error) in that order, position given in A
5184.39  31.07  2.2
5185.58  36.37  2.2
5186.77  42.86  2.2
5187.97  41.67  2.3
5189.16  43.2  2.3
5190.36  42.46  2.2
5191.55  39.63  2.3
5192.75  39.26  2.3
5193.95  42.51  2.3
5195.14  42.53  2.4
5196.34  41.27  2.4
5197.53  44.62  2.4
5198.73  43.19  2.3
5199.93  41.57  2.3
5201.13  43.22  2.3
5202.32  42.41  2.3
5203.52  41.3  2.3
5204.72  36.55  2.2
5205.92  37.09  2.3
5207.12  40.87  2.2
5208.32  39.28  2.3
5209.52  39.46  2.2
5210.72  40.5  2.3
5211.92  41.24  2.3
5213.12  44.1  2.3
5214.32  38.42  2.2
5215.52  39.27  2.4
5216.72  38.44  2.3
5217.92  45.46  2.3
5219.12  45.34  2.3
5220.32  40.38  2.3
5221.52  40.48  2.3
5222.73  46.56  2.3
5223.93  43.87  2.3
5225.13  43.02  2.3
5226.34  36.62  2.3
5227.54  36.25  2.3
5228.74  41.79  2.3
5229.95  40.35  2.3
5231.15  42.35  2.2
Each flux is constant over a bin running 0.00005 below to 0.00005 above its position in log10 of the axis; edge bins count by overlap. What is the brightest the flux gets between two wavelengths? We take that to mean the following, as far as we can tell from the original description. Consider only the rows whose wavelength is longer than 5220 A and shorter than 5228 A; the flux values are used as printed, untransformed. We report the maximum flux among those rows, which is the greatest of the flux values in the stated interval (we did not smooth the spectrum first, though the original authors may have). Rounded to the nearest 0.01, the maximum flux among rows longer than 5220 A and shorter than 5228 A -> 46.56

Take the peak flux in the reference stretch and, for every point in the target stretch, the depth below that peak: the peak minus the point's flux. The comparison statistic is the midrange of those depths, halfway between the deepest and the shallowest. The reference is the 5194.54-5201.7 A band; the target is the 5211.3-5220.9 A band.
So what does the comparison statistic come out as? 2.7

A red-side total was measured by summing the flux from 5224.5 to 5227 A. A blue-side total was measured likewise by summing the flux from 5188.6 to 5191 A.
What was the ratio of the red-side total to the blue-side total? 0.93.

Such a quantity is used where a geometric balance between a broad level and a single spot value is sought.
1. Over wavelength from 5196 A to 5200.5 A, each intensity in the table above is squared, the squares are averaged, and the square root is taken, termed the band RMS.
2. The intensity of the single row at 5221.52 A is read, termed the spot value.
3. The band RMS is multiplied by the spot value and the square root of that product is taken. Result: 41.6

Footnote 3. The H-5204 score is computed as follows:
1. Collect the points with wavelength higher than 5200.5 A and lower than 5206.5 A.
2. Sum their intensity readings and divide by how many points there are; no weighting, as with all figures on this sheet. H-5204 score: 40.1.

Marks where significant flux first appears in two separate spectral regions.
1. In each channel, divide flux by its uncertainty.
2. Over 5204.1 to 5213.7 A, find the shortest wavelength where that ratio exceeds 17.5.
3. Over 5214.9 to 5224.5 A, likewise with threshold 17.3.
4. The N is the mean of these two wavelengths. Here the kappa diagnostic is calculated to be 5212.5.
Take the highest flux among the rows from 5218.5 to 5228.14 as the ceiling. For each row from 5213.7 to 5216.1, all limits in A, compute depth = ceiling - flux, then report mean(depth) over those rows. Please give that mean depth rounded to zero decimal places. 8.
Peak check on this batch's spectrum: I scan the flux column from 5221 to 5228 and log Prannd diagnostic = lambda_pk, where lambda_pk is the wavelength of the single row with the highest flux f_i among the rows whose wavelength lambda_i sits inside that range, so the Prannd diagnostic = 5222.73 A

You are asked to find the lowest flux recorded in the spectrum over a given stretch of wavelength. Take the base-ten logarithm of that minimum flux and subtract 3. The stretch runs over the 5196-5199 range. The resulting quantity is -1.38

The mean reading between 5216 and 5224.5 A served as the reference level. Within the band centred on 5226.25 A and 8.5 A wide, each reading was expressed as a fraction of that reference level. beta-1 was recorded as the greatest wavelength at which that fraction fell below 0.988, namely 5229.95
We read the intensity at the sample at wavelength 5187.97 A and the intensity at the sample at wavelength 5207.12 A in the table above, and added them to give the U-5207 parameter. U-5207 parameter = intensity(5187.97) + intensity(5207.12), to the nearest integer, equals 83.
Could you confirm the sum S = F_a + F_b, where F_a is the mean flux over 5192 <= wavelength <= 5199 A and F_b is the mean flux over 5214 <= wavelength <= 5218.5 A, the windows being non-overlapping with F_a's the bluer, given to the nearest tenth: 82.6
